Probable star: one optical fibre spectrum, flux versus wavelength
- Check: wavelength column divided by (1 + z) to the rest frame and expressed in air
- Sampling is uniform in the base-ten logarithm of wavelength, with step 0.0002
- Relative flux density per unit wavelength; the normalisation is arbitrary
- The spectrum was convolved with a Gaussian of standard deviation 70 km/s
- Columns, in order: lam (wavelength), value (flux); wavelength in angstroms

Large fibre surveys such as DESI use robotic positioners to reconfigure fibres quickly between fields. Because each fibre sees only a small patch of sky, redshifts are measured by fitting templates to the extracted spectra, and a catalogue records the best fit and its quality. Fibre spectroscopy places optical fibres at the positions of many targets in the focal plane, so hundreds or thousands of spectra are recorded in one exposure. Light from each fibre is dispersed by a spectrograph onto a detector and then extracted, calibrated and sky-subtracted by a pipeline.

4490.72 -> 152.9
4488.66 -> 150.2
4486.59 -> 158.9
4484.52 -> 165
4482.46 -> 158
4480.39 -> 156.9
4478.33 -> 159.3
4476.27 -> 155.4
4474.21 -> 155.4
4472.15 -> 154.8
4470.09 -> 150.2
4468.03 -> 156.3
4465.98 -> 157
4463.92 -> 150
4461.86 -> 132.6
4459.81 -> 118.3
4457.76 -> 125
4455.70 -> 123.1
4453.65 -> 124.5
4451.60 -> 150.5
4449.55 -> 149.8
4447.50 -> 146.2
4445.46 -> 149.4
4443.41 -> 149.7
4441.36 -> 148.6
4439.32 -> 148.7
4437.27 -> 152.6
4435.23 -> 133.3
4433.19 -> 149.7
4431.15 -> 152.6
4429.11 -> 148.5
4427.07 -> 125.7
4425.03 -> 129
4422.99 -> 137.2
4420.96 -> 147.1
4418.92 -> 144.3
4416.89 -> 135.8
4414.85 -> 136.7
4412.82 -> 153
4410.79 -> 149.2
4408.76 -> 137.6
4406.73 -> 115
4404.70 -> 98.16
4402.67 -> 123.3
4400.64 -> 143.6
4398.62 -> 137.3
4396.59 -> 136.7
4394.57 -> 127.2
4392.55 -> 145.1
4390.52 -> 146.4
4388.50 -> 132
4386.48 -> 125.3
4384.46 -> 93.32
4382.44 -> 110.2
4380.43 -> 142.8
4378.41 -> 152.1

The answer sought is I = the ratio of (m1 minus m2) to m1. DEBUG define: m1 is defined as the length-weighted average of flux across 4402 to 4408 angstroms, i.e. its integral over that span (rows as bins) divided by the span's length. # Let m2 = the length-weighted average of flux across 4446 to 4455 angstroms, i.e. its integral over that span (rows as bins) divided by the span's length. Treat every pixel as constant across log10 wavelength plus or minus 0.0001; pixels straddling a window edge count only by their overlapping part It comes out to -0.27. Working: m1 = 113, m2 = 143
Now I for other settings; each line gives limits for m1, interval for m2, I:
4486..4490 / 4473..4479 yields -0.02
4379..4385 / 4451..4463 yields -0.07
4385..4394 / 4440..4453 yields -0.10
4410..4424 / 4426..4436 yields 0.01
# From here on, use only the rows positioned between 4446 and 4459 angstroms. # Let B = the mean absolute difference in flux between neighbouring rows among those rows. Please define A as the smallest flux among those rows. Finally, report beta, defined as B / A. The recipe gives 0.055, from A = 123.1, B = 6.7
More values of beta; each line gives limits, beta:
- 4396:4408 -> 0.141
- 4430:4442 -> 0.064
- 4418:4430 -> 0.075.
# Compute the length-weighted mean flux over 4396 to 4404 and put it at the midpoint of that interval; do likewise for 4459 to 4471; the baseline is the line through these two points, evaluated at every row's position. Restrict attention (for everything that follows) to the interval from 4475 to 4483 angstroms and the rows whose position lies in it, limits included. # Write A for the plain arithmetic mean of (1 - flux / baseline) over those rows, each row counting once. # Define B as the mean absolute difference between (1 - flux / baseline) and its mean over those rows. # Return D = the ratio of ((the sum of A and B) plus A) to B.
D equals -19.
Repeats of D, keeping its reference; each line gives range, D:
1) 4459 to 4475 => 1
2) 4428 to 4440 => -2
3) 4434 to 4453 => -3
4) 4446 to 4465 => 2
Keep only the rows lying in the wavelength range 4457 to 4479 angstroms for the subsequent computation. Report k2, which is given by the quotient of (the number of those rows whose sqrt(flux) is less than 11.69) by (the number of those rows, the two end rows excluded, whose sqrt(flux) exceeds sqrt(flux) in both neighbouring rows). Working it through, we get 3.0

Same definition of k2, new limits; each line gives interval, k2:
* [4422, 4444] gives 1.5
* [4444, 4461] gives 2.0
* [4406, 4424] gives 1.0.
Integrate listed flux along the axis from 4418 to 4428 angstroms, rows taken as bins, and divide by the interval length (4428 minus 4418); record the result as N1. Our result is 137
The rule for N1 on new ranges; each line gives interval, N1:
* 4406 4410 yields 128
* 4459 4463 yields 126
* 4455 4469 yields 138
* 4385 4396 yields 133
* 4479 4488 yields 159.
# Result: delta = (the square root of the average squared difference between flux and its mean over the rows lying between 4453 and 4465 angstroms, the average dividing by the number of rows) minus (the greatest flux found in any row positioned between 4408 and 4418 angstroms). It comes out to -143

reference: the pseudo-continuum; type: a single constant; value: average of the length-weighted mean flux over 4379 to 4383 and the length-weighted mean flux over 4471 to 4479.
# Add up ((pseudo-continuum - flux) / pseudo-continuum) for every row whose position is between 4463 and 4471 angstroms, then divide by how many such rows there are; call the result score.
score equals -0.068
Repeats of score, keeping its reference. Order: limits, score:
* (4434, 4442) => -0.015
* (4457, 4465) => 0.084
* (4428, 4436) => -0.017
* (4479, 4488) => -0.112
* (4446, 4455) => 0.006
